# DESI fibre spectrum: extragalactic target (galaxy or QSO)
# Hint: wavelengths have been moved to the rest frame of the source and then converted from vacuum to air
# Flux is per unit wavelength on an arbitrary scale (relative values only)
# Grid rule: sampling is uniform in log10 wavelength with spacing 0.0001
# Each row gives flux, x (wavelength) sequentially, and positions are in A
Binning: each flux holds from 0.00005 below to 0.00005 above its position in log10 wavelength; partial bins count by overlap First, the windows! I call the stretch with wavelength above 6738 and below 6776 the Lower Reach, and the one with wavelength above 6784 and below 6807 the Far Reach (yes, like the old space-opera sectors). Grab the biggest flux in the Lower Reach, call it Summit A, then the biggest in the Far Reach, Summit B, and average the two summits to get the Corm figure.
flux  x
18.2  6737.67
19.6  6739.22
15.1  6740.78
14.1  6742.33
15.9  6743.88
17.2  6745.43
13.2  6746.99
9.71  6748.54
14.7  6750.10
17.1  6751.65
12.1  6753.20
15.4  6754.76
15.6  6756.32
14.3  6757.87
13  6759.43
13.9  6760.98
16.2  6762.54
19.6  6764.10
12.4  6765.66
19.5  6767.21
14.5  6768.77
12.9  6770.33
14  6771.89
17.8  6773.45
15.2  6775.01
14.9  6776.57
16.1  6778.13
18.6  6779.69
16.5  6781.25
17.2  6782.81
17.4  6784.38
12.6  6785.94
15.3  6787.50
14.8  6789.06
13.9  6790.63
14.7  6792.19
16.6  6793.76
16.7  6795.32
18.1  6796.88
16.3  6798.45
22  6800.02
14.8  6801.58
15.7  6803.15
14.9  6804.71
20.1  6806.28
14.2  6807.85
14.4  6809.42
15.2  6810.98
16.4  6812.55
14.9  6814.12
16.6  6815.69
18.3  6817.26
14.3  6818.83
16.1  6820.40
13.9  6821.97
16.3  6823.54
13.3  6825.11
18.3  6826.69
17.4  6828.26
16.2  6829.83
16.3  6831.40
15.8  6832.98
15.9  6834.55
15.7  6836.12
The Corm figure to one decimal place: 20.8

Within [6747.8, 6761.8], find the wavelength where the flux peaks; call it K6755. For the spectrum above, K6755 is 6751.65 A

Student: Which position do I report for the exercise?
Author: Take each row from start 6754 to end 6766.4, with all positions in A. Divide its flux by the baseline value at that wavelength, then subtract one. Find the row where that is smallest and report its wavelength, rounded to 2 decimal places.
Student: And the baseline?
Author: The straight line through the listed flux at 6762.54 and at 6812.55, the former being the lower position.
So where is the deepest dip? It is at 6765.66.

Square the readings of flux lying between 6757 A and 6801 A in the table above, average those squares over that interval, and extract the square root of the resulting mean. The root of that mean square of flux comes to 16.06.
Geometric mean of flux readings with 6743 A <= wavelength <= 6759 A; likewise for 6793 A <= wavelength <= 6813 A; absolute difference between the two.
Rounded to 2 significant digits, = 2.1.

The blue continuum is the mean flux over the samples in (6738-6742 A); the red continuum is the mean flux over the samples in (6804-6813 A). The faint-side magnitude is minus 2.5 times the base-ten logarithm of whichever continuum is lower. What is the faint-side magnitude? -3.00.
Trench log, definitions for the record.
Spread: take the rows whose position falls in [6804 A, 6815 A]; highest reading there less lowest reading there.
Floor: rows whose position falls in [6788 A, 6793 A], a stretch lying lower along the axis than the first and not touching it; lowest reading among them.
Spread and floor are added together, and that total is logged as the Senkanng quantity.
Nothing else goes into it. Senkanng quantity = 19.8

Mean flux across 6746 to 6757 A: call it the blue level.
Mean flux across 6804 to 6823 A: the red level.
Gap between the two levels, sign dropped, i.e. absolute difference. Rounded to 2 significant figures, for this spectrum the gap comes 1.8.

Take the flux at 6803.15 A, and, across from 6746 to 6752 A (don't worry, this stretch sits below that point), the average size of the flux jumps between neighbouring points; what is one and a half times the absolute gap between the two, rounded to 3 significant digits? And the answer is 18.1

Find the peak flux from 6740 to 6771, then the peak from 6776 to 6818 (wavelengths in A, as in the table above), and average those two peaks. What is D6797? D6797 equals 20.8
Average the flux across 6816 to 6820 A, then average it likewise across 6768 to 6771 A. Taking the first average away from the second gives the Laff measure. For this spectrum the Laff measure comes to -2.6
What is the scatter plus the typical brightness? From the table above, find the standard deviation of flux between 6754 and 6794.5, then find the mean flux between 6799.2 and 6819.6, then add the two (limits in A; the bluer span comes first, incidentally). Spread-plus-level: 18.3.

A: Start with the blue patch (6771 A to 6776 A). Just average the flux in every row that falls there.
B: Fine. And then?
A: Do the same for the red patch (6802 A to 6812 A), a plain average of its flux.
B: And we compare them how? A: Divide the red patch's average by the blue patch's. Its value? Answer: 1.01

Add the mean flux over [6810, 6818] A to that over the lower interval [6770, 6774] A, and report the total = 31.2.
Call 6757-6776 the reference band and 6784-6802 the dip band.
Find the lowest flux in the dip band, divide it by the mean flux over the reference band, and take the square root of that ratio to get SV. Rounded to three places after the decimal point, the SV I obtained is 0.908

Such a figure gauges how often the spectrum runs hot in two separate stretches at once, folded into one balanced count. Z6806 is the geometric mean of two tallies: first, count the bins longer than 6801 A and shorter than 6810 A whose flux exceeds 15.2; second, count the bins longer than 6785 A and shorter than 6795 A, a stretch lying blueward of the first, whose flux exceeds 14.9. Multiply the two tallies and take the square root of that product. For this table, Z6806 2.0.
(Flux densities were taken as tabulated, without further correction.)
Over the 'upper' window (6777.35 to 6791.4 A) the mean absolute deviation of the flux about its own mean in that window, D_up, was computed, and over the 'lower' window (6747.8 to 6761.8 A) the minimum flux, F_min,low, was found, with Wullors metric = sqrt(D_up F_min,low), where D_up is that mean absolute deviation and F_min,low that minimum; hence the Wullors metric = 3.8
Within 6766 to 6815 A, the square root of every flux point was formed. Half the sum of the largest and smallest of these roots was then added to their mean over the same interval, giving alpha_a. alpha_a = 8.1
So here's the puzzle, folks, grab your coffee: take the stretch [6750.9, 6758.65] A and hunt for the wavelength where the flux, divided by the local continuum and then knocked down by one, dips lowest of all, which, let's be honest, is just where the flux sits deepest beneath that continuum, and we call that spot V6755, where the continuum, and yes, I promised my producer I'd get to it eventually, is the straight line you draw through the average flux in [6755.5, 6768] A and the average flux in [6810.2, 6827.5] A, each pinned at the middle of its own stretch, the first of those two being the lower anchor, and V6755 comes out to 6753.20 A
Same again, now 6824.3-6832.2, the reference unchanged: 6825.11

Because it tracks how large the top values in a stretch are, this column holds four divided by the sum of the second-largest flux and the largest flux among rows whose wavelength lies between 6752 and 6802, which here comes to 0.096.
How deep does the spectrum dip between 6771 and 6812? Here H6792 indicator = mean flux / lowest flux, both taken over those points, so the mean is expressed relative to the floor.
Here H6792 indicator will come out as 1.28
